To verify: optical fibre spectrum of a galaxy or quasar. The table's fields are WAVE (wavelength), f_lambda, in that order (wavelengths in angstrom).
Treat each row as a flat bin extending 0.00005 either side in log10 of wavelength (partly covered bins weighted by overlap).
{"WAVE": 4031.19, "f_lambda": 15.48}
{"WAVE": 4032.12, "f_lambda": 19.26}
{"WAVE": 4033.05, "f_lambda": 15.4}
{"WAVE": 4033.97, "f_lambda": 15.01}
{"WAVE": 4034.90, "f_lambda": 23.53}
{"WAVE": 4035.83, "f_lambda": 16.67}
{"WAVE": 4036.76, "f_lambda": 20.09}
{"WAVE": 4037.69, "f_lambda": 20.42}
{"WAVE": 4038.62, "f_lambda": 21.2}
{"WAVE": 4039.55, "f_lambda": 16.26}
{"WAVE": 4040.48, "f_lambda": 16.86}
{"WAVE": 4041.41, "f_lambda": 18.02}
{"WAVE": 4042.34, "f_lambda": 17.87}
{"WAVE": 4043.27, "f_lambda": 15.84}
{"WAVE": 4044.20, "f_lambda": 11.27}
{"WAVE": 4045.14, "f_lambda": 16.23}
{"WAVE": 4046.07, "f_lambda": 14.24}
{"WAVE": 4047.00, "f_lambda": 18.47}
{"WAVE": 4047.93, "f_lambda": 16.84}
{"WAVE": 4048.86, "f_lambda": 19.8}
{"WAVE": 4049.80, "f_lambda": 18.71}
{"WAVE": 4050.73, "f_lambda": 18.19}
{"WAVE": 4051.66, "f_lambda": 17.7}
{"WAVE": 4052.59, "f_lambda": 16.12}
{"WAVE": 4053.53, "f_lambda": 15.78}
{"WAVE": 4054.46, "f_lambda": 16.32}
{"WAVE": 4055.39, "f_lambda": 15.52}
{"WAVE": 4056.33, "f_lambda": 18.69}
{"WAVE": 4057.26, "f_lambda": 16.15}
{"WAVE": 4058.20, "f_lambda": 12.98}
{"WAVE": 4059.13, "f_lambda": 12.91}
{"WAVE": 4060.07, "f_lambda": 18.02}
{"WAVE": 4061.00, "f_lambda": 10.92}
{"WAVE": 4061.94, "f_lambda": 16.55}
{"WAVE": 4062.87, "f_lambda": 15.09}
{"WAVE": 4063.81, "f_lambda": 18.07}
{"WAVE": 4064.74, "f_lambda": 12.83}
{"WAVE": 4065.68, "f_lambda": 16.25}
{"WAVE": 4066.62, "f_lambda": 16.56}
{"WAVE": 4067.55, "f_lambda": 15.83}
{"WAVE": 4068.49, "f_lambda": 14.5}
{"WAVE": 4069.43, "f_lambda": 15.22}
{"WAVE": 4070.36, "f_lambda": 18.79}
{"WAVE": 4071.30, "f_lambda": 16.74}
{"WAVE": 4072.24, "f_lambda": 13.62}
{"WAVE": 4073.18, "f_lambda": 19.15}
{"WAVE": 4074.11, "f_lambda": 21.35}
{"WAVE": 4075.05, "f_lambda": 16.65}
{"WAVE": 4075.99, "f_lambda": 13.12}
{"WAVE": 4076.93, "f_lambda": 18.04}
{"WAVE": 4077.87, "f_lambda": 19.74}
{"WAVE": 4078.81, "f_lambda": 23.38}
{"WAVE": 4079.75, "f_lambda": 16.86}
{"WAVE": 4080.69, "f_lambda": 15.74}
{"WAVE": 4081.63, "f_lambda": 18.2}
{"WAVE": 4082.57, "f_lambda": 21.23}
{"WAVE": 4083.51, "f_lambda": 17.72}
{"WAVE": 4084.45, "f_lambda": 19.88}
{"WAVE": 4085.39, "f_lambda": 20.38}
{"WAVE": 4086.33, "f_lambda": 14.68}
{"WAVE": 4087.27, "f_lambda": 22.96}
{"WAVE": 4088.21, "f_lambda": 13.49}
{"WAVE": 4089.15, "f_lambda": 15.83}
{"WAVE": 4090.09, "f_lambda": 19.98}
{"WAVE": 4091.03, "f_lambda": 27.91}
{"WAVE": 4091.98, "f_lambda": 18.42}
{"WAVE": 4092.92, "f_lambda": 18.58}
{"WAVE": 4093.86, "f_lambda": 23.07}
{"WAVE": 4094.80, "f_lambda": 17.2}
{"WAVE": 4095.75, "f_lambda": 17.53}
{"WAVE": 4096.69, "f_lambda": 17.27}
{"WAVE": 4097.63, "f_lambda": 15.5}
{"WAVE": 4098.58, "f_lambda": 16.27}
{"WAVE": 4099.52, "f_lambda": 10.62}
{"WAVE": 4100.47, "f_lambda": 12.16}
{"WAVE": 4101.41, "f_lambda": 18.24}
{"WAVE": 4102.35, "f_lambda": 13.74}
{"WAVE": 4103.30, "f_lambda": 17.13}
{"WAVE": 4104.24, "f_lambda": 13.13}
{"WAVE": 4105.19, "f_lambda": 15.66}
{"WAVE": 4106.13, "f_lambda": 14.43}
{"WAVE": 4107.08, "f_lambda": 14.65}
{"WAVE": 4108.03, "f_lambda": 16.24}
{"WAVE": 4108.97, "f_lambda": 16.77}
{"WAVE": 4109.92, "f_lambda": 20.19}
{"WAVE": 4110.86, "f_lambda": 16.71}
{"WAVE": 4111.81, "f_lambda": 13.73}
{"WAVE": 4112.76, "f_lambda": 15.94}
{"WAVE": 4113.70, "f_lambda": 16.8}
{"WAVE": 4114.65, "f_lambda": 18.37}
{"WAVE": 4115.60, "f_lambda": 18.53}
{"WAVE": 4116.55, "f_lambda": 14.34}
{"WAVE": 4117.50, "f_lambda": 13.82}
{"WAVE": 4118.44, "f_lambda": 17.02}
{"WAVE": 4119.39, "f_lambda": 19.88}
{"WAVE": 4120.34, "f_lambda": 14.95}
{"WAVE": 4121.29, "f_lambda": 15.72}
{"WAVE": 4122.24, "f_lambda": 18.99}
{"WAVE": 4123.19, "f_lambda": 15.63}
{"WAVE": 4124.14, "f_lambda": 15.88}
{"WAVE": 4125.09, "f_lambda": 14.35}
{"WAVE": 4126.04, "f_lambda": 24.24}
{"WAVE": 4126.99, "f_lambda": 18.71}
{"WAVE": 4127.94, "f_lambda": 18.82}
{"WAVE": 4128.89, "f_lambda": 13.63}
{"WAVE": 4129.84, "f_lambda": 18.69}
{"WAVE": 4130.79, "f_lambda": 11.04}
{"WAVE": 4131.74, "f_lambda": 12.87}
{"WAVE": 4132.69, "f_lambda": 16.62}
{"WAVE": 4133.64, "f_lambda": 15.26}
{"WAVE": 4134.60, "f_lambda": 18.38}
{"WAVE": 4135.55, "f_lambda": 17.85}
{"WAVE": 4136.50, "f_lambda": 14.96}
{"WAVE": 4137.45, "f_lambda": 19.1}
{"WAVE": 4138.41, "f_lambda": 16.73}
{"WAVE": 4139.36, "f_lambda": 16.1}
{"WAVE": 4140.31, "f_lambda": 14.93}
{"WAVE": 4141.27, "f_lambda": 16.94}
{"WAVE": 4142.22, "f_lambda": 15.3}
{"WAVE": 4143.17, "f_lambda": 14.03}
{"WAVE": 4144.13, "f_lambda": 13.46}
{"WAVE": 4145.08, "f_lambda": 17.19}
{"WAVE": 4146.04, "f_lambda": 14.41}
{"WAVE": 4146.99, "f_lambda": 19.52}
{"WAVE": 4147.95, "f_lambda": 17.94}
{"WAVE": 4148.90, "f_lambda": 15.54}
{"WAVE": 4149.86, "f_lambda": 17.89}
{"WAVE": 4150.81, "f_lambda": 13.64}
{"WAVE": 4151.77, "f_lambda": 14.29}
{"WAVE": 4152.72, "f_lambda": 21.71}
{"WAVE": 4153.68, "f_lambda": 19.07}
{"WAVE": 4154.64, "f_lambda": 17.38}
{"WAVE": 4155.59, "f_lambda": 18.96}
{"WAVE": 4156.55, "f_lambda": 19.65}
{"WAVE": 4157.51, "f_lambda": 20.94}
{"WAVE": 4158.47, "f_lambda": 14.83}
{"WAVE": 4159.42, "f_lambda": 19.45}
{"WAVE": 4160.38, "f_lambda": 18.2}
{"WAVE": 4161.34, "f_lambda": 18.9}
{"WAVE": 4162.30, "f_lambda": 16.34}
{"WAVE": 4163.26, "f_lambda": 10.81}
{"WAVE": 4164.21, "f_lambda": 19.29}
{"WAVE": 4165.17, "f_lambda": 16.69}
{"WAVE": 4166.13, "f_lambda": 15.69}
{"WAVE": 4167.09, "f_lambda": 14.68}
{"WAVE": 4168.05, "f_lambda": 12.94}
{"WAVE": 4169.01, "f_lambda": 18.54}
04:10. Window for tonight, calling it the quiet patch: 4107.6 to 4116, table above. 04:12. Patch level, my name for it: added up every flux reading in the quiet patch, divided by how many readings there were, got 17.0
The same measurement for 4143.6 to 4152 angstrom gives 16.0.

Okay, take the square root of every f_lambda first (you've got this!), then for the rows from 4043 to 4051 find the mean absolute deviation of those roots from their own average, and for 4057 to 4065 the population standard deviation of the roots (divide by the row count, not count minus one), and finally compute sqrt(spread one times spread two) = 0.280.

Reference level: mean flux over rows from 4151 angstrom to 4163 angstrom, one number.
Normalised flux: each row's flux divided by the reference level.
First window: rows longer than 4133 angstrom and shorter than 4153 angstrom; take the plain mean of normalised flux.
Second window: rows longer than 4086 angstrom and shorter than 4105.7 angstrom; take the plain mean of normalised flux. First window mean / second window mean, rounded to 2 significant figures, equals 0.96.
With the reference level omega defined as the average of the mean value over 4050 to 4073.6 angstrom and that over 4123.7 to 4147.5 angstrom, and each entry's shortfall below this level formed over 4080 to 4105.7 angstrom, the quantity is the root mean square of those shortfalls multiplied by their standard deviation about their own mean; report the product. 14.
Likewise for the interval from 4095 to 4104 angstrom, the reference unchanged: 7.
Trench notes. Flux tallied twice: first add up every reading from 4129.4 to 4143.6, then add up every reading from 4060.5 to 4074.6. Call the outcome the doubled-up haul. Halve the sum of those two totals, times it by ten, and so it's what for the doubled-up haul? 2401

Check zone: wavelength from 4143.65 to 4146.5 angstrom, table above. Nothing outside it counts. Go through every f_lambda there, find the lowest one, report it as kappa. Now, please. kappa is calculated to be 13.46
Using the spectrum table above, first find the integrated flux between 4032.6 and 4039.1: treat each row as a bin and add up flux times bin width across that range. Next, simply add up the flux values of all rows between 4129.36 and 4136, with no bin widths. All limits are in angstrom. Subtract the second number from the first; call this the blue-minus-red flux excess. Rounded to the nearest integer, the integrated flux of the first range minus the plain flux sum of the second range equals 12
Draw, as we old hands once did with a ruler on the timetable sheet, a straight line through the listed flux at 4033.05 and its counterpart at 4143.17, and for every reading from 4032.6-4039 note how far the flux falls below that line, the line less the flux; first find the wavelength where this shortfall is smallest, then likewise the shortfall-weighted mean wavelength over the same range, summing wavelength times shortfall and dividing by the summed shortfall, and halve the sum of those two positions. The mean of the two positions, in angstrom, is 4035.8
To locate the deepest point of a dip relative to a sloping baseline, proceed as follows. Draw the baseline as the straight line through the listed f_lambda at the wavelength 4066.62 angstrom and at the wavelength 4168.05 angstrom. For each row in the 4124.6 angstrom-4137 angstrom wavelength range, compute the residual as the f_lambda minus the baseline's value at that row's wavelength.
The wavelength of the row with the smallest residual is 4130.79 angstrom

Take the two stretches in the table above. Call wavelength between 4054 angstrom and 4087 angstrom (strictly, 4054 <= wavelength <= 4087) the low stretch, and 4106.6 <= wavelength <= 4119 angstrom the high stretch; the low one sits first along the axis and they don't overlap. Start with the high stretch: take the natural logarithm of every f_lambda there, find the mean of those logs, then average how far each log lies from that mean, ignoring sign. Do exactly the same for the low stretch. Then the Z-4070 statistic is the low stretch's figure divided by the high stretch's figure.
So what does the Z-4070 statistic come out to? 1.41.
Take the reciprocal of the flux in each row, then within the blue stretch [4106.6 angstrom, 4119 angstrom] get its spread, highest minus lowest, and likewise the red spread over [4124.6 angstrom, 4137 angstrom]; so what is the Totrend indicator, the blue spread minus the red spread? -0.026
